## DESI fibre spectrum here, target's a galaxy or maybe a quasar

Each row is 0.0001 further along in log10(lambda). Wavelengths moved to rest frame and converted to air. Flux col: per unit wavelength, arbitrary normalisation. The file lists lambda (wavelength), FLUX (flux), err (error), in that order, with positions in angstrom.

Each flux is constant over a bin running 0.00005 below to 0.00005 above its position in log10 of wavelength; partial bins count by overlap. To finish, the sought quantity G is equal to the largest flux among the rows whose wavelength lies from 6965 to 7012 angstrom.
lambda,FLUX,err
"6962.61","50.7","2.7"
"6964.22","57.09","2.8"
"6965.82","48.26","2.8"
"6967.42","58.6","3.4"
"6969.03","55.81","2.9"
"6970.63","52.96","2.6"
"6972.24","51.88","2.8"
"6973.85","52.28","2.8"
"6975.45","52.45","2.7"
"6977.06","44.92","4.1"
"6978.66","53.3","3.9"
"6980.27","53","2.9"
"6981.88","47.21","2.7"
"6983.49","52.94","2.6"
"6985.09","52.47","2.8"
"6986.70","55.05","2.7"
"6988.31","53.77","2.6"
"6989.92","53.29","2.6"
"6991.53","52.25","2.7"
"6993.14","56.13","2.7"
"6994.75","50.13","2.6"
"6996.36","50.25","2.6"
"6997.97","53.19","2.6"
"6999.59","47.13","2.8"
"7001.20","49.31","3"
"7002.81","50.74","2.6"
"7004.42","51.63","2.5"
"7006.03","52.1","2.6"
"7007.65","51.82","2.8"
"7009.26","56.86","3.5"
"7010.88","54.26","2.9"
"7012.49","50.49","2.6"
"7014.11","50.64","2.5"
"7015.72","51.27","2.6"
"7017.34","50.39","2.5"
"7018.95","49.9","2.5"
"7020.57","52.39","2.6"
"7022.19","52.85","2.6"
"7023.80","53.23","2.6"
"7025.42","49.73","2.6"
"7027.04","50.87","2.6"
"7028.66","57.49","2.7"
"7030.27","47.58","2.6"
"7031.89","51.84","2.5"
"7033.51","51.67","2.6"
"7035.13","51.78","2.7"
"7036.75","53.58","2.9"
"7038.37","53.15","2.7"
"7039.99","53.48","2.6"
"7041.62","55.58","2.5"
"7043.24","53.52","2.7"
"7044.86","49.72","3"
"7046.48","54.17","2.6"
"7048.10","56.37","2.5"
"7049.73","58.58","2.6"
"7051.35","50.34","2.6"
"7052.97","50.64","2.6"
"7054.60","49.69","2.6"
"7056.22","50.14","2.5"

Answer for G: 58.6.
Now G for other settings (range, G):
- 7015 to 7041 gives 57.49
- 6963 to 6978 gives 58.6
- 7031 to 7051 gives 58.58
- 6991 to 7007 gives 56.13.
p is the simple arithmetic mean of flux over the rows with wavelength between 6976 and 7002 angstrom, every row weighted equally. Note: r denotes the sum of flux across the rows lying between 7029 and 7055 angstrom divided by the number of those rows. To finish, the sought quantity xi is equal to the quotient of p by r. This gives 0.98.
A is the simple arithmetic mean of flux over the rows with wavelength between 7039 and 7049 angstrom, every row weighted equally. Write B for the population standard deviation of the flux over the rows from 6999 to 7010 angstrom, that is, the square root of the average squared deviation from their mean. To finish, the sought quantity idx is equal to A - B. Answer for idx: 51.0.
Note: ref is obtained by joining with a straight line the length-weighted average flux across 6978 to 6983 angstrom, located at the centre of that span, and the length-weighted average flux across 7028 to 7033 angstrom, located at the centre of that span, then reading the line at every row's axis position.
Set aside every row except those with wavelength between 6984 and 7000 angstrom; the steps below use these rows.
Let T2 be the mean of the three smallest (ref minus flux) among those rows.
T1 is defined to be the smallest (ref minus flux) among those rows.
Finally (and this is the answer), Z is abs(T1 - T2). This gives 1.1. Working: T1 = -5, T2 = -3.7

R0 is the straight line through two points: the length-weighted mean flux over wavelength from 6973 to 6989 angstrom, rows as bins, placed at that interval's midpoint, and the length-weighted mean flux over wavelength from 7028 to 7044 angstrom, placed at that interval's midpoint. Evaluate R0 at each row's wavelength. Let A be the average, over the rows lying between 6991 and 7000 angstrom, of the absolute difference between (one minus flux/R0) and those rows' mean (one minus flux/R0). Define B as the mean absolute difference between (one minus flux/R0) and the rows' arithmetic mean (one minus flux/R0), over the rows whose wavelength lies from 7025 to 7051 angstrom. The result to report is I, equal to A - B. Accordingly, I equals 0.0042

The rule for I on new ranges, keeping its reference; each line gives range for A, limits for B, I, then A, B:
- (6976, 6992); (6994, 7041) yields 0.0131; 0.044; 0.031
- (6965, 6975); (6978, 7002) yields 0.0093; 0.051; 0.042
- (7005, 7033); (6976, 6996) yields -0.0094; 0.035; 0.044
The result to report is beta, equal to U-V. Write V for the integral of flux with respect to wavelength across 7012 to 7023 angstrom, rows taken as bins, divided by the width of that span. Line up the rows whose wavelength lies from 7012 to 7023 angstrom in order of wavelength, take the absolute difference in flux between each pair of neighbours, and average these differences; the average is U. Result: -50.3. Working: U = 1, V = 51.2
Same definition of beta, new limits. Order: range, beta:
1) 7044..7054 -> -49.8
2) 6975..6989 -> -47.6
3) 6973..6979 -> -45.2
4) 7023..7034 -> -47.5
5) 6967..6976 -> -52.4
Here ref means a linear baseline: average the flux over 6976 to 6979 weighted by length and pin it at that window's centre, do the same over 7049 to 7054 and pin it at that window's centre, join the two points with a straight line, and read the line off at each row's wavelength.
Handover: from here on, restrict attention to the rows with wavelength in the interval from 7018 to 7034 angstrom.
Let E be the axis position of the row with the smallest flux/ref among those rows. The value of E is 7030.27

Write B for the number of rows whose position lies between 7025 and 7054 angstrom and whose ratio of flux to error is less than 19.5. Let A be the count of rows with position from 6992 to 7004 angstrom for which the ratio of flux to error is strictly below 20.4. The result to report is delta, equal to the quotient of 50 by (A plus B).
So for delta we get 4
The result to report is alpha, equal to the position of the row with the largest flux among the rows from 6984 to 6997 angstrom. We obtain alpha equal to 6993.14 angstrom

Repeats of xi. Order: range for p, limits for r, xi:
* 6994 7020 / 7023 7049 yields 0.97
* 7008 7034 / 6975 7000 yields 1.00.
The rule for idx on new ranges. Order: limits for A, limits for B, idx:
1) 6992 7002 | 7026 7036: 48.1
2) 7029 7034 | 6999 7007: 48.6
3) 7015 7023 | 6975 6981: 47.9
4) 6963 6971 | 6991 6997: 52.1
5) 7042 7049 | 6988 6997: 51.4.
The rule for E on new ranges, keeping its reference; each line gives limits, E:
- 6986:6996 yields 6994.75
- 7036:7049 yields 7044.86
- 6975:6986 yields 6977.06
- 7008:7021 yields 7018.95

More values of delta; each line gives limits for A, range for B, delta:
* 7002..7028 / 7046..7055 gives 3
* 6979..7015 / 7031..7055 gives 2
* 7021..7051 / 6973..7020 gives 2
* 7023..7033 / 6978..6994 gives 6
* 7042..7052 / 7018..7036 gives 8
